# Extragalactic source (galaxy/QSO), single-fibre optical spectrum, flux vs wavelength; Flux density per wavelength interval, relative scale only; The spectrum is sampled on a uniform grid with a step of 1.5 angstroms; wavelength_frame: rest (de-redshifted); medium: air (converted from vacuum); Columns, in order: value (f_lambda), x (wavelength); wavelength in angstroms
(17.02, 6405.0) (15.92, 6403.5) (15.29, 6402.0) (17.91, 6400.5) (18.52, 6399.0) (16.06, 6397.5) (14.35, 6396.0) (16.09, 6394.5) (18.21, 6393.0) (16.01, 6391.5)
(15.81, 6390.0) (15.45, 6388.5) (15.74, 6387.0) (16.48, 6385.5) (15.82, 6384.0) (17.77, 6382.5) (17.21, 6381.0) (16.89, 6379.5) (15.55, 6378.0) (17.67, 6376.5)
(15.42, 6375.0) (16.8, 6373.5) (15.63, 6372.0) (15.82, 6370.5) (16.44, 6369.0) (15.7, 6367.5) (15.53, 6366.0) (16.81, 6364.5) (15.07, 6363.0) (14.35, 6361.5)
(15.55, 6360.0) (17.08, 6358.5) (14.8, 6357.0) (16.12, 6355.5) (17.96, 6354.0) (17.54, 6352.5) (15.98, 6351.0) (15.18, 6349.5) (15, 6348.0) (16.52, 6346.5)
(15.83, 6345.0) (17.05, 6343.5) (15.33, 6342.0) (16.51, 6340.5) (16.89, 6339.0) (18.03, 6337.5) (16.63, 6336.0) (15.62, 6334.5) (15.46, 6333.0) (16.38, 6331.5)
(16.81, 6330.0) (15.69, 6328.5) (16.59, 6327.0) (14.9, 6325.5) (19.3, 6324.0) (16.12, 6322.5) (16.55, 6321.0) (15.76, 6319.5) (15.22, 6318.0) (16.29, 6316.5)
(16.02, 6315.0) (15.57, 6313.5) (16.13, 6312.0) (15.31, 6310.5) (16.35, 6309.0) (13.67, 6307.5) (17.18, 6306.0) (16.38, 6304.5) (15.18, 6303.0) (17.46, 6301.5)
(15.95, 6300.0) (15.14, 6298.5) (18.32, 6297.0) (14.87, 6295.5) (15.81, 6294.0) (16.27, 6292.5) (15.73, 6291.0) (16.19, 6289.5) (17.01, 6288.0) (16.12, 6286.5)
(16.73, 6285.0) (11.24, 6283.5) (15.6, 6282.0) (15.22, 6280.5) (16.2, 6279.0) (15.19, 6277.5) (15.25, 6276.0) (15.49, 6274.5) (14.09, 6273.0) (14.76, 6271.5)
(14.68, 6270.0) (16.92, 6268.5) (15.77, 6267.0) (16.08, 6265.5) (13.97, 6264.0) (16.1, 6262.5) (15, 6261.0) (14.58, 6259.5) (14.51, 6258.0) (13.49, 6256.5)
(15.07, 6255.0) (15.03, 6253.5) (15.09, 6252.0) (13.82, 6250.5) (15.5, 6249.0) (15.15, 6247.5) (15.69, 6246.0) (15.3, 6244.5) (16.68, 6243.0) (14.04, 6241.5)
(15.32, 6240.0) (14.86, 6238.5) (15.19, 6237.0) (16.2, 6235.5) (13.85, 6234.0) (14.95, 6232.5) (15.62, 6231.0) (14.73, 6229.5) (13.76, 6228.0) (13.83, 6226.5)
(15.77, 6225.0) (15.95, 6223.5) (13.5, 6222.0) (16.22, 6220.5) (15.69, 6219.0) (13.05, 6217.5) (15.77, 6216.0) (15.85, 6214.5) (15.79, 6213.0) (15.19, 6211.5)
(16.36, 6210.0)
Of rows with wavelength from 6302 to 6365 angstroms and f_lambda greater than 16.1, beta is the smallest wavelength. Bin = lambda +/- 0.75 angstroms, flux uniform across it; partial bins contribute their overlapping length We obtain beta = 6304.5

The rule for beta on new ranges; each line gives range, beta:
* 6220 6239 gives 6220.5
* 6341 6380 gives 6343.5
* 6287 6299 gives 6288.0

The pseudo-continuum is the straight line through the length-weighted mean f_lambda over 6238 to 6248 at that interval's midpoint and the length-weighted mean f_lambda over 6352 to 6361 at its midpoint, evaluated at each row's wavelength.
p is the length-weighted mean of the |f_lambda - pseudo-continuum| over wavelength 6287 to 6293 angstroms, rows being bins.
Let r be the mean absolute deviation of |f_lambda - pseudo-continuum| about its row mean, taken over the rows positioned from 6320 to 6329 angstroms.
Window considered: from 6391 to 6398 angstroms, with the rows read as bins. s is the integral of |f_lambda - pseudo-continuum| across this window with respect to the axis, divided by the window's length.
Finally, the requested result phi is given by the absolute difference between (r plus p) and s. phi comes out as 0.12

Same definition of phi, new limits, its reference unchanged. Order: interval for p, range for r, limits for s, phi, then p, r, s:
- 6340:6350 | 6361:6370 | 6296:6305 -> 0.26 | 0.7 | 0.55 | 1.0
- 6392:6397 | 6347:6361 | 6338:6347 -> 1.27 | 1.5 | 0.40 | 0.6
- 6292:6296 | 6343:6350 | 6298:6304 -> 0.06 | 0.4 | 0.37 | 0.8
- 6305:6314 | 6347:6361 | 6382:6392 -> 0.39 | 0.9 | 0.40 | 0.9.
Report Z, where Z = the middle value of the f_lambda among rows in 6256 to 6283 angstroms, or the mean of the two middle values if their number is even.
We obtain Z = 15.2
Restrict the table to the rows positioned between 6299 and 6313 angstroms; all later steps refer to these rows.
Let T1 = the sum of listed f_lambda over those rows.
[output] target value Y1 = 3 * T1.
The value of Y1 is 431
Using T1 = 144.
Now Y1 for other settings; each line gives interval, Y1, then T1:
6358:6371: 427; 142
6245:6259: 400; 133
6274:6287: 411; 137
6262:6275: 414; 138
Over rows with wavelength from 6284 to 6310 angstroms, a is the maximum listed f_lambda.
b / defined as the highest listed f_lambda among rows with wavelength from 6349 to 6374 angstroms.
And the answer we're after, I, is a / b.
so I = 1.02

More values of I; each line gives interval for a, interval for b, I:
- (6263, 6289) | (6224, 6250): 1.02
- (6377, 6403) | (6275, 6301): 1.01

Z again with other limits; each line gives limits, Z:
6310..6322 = 15.9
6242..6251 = 15.4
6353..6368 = 15.6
